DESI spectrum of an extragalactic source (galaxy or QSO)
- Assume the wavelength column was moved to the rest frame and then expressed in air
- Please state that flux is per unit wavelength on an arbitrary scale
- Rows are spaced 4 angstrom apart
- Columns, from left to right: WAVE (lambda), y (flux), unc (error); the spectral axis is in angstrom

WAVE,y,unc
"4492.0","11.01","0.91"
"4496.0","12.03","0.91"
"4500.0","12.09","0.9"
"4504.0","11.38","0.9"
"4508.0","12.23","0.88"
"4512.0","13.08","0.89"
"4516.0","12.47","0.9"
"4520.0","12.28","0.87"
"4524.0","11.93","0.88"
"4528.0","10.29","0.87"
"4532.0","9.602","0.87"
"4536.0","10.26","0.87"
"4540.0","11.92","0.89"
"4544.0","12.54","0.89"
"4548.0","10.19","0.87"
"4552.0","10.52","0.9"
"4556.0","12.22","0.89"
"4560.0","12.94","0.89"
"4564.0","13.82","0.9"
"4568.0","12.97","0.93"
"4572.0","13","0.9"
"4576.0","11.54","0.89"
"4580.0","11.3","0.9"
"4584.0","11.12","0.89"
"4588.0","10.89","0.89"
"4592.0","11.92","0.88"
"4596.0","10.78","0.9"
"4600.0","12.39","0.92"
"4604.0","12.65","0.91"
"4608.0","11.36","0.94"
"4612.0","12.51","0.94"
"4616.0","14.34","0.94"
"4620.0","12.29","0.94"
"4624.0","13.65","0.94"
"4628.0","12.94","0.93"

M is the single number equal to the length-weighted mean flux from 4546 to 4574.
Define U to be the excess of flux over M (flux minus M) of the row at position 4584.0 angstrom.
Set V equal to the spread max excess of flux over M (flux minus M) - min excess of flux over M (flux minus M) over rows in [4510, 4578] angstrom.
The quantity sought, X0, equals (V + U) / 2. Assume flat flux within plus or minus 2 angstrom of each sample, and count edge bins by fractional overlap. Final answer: 1.6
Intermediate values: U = -1.1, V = 4.22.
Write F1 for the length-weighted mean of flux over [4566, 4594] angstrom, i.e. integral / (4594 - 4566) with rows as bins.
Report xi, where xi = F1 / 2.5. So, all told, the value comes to 4.73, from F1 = 11.8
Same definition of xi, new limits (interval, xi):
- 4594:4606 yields 4.78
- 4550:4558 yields 4.55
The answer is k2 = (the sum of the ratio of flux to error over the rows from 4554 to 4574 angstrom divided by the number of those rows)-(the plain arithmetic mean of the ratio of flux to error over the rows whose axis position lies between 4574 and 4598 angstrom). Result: 1.8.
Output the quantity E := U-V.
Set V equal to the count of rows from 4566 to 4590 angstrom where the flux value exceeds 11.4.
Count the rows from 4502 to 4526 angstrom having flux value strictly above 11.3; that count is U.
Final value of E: 3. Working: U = 6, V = 3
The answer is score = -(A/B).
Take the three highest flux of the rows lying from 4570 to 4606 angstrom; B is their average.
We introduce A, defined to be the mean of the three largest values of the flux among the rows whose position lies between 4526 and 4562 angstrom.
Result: -0.99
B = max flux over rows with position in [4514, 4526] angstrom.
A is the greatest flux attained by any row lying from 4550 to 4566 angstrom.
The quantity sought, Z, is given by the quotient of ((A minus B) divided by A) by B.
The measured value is 0.0078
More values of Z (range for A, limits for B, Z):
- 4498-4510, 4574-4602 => -0.0011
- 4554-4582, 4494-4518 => 0.0041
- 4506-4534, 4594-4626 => -0.0067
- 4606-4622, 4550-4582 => 0.0026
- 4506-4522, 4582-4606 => 0.0026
